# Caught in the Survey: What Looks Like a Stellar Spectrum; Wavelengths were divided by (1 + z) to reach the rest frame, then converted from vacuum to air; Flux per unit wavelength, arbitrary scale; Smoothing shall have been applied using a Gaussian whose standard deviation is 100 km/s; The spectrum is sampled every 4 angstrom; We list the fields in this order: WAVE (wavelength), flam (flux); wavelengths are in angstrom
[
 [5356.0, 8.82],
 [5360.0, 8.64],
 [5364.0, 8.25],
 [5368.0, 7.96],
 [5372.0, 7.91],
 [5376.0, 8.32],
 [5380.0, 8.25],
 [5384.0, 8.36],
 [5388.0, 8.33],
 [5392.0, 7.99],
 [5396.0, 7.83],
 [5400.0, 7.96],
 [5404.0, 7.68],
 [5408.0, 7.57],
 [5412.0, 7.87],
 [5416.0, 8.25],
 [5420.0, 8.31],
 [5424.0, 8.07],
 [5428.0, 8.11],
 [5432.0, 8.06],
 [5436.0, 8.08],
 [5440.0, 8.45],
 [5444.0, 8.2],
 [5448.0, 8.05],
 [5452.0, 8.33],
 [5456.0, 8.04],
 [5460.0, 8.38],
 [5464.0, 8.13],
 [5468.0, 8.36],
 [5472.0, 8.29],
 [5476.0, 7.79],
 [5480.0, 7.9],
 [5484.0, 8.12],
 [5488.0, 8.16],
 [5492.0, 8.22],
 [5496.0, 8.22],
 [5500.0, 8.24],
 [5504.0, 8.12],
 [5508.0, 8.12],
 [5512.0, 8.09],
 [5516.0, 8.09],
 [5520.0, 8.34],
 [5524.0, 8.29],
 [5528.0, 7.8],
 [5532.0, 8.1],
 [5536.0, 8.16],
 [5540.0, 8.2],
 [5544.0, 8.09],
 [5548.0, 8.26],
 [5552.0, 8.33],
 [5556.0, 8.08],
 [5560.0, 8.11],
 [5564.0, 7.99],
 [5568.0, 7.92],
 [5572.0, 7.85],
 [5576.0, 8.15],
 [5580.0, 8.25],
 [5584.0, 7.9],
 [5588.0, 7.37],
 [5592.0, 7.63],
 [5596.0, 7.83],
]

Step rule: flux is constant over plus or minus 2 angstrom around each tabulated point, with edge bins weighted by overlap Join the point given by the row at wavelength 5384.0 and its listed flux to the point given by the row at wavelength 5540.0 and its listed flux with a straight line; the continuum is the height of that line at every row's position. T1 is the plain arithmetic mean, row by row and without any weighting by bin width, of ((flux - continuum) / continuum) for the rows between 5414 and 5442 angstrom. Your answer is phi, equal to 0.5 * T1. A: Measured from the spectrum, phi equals -0.008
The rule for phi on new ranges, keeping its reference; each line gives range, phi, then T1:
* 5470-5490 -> -0.013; -0.025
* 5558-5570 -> -0.010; -0.021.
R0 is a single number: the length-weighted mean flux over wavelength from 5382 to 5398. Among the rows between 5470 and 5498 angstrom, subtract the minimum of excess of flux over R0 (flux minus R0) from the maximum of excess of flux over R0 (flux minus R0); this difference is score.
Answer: 0.50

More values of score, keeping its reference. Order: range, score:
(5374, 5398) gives 0.53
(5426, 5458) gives 0.41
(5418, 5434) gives 0.25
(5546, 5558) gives 0.25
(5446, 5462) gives 0.34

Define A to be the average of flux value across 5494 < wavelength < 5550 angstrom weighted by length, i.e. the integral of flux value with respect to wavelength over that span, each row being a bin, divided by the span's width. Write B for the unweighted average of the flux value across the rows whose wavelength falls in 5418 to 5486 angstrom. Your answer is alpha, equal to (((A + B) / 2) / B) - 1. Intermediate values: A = 8.15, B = 8.16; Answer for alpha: 0.000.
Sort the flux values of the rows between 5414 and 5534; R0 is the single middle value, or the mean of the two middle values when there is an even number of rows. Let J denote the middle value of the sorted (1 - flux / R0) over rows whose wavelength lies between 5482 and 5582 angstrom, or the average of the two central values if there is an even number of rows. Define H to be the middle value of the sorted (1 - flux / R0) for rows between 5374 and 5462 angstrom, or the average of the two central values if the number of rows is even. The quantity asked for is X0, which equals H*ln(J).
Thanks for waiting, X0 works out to -0.03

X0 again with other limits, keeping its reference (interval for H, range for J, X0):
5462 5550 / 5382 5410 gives 0.01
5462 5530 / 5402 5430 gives 0.00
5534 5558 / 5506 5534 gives 0.04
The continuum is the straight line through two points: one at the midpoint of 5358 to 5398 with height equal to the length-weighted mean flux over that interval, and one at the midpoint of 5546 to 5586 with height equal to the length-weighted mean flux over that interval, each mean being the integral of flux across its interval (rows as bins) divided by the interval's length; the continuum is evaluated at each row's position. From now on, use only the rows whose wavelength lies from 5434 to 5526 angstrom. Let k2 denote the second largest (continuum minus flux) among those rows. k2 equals 0.23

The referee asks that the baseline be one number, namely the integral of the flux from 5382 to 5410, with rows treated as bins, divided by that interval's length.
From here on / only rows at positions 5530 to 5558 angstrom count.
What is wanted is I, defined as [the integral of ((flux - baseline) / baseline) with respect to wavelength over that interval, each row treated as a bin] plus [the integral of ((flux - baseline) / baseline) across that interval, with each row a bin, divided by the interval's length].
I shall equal 0.8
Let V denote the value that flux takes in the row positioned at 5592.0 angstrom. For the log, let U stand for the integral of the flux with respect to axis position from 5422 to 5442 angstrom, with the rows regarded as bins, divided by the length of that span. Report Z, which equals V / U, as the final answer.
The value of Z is 0.94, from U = 8.154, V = 7.63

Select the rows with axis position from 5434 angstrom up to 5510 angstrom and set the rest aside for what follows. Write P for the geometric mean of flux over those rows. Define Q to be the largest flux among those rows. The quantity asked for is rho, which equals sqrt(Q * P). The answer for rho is 8.31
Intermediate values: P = 8.17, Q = 8.45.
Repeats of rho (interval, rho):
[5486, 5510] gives 8.21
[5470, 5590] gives 8.21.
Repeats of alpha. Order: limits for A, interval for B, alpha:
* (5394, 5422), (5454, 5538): -0.013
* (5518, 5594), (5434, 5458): -0.009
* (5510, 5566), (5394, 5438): 0.010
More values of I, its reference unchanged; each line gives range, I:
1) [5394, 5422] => -0.1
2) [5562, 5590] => -0.2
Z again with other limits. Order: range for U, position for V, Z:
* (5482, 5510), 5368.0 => 0.97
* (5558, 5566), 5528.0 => 0.97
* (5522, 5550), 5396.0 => 0.96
